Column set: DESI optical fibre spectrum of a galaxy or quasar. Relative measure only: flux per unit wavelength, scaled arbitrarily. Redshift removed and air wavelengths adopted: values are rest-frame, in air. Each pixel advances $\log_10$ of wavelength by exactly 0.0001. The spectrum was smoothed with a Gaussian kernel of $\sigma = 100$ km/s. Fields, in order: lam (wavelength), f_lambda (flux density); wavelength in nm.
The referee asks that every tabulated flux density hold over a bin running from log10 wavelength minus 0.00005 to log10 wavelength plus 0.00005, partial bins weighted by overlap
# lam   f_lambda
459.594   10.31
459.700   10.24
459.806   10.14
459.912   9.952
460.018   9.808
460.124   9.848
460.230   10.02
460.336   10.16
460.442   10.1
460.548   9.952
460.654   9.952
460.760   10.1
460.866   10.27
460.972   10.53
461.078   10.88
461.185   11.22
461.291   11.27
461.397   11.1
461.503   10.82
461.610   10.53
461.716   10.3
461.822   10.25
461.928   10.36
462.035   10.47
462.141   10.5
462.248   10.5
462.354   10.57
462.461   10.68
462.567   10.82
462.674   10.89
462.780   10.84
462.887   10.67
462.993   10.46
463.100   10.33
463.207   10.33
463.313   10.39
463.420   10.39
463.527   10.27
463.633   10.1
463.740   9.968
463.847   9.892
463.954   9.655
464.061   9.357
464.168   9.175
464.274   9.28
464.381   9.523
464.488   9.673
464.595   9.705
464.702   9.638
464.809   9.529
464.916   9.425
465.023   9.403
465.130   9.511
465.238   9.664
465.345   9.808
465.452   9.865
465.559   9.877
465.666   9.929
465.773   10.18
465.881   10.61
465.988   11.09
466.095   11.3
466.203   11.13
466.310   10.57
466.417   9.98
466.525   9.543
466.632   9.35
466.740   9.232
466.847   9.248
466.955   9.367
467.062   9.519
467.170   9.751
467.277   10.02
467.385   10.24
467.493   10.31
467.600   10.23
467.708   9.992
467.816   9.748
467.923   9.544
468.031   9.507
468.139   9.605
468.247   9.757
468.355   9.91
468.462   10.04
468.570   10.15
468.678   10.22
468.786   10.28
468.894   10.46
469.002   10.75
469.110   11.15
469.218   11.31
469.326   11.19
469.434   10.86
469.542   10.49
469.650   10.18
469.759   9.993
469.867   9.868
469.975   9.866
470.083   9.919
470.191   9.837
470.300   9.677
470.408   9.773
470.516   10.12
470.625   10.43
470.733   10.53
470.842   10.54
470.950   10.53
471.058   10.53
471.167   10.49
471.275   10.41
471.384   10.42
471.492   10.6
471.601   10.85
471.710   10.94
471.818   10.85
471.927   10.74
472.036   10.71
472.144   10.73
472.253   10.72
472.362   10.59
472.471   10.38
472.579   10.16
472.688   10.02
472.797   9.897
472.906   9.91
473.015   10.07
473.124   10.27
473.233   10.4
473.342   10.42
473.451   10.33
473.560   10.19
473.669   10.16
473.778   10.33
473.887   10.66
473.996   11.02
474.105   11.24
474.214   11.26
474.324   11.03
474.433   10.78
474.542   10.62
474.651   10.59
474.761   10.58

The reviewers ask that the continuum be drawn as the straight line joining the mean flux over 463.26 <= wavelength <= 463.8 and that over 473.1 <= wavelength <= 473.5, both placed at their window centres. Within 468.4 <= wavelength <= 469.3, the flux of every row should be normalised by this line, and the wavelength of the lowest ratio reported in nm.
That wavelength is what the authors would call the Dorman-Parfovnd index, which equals 468.462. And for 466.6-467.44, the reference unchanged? 466.740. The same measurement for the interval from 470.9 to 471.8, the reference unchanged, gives 471.275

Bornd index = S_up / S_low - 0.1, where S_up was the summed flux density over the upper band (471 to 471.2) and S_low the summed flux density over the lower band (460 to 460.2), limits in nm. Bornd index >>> 0.969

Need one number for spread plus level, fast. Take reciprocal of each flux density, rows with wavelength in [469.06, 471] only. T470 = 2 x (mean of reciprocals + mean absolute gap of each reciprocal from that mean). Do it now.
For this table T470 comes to 0.202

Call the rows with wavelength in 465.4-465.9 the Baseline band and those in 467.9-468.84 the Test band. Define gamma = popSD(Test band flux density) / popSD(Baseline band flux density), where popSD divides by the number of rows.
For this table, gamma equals 1.0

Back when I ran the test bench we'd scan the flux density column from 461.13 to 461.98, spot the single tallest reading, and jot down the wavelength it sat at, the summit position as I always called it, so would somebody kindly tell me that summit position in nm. 461.291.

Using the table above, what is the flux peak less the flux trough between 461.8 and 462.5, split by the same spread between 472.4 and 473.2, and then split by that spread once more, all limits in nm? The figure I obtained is 1.8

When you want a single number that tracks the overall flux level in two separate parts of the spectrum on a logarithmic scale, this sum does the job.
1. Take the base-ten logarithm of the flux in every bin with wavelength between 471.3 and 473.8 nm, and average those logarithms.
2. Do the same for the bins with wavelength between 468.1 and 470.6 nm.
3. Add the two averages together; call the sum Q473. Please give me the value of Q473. 2.03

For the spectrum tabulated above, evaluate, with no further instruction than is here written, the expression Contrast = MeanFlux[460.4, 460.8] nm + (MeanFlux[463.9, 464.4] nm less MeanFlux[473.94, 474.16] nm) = 8.3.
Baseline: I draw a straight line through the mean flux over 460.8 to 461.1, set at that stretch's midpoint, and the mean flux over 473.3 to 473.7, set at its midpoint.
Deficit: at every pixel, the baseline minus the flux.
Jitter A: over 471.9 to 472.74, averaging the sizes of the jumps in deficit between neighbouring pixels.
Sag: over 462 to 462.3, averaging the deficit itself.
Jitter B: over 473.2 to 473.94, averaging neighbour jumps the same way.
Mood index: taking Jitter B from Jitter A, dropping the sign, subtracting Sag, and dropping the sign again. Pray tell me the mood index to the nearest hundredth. 0.02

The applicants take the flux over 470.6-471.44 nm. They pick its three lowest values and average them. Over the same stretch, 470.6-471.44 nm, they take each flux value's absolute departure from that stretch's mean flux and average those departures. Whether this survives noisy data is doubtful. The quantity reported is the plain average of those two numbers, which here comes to 5.2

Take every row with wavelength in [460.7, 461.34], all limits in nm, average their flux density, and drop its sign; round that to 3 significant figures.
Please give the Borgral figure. 10.7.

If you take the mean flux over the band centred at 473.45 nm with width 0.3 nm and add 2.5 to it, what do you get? 12.8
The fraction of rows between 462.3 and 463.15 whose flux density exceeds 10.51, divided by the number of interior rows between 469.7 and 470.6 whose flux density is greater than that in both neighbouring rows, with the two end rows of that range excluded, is 0.75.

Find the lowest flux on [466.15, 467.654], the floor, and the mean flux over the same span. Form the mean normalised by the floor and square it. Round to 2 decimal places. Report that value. 1.15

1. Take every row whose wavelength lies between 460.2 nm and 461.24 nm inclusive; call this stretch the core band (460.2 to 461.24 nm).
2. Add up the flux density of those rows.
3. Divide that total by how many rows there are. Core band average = 10.3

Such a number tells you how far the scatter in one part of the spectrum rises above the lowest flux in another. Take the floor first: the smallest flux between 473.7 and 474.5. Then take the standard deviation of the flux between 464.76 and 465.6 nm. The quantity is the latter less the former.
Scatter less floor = -10.1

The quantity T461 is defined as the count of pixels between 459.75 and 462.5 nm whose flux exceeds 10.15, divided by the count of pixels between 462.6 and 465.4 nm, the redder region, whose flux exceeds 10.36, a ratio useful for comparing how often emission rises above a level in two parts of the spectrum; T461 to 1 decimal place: 2.8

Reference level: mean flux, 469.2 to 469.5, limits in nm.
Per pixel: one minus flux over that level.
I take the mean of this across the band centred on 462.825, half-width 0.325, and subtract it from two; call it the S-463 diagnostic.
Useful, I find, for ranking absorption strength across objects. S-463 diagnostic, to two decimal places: 1.96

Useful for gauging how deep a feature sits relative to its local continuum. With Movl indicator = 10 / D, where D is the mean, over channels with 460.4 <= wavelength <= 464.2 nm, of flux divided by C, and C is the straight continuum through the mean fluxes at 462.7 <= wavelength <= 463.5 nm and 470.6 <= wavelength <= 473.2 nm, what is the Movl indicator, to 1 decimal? 10.1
